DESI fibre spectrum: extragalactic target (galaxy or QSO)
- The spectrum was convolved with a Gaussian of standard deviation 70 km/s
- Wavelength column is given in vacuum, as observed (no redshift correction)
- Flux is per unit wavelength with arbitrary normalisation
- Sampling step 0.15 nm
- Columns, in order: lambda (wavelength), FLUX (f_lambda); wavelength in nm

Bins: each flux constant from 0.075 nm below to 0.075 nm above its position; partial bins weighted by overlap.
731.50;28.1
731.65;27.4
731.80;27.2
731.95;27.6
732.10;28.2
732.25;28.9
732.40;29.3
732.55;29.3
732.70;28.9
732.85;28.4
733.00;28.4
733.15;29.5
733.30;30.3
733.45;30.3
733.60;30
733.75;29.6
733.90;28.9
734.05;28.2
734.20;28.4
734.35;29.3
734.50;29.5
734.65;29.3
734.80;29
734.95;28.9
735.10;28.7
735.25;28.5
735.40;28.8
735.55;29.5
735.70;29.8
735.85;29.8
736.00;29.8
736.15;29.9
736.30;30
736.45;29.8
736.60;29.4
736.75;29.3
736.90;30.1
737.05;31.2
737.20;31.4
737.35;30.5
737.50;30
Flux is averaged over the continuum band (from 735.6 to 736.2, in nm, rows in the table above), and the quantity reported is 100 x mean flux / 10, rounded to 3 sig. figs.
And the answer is 298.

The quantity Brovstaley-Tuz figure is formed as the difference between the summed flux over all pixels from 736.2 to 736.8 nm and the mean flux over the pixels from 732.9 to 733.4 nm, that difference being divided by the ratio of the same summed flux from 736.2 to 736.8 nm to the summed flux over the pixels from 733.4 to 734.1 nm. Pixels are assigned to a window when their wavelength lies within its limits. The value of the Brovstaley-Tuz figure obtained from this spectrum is 111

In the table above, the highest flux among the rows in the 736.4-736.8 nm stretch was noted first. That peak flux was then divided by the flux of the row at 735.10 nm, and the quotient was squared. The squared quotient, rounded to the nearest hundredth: 1.08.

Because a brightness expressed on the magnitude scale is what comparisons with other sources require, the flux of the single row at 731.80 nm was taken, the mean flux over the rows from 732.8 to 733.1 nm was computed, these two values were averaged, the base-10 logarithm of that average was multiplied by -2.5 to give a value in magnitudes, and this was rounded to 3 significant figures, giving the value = -3.61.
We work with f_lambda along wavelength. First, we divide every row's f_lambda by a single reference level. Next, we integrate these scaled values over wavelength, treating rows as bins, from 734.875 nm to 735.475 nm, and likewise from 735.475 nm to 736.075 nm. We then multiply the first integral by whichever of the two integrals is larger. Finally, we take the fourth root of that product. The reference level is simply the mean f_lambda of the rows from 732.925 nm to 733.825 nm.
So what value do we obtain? 0.769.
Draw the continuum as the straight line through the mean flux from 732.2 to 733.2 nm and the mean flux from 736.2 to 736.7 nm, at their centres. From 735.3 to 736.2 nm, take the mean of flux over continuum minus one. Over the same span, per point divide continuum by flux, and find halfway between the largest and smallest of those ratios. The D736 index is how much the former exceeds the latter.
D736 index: -1.01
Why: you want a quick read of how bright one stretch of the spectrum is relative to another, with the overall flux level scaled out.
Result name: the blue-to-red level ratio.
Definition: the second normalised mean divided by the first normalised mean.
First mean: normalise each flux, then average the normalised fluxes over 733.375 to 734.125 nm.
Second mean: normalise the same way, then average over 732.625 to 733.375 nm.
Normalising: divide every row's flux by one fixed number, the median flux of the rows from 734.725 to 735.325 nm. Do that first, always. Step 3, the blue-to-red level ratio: 0.990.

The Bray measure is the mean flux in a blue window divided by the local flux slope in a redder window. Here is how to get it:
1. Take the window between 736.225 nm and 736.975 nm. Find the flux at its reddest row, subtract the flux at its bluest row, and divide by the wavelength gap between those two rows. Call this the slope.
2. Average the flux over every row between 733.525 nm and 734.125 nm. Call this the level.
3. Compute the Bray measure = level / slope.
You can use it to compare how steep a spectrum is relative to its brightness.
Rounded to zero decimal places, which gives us 175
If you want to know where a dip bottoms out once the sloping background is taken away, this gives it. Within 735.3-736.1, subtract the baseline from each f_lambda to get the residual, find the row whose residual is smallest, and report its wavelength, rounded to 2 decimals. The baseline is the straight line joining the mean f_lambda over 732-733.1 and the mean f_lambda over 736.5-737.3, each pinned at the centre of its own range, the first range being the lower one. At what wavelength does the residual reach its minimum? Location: 735.40 nm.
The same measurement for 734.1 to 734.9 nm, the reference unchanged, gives 734.20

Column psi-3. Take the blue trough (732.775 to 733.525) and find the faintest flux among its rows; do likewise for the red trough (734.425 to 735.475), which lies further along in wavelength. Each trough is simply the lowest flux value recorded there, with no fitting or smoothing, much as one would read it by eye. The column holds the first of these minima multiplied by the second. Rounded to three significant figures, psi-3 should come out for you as 809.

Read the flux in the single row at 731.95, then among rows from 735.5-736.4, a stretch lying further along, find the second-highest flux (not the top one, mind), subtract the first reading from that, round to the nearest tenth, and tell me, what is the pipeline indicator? 2.3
